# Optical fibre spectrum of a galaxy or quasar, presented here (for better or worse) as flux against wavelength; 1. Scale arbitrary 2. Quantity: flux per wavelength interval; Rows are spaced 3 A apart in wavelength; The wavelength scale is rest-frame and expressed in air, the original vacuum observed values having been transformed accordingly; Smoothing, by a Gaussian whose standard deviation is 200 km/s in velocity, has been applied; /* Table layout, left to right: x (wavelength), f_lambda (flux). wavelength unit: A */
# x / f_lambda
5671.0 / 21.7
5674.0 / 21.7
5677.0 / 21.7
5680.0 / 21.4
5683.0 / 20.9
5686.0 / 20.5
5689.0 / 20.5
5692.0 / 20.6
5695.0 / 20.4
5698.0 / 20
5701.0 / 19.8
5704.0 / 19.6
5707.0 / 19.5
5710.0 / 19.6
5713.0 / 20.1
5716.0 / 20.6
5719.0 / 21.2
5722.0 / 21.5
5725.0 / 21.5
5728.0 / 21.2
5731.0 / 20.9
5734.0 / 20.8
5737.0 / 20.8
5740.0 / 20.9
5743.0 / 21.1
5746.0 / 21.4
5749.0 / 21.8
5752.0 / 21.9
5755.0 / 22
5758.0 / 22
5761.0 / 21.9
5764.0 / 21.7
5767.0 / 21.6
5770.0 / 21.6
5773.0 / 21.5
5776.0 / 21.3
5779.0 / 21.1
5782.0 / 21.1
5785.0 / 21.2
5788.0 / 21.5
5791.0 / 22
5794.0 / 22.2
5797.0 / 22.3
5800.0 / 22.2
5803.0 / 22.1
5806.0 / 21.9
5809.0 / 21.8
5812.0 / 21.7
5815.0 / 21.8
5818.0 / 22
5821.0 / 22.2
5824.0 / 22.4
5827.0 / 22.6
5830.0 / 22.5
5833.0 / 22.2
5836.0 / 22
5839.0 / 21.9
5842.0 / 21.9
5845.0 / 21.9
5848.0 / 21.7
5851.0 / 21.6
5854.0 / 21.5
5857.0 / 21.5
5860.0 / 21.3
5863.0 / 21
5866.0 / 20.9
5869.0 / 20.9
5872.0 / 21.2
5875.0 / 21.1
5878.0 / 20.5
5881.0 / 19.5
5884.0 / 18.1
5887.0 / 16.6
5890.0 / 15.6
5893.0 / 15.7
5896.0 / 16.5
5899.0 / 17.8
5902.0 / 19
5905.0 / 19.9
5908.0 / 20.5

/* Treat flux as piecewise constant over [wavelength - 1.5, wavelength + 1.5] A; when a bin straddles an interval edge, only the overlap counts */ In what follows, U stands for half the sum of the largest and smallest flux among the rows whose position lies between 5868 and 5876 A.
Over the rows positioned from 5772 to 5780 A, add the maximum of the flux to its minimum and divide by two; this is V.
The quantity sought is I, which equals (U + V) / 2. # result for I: 21.2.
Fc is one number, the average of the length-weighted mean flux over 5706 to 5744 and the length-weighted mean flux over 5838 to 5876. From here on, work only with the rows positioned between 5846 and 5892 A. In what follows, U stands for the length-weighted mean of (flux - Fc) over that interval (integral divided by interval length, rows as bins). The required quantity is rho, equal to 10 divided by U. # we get -11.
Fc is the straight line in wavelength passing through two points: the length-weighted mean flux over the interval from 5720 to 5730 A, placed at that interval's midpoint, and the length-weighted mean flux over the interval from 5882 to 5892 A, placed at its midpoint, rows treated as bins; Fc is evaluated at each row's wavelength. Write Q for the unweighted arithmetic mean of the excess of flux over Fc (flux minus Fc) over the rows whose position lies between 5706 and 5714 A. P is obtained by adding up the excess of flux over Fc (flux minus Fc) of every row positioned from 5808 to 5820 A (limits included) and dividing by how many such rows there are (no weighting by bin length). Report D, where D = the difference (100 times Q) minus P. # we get -208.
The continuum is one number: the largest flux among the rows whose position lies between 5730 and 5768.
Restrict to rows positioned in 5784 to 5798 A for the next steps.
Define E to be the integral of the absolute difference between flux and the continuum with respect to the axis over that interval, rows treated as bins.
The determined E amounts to 5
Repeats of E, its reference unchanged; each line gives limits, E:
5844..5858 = 5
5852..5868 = 12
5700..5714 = 32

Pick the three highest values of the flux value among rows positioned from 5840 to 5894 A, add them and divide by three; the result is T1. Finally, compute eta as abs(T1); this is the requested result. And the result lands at 21.8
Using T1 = 21.8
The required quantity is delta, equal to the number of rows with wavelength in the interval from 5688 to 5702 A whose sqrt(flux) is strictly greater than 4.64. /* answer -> 0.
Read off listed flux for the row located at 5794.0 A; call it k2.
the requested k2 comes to 22.2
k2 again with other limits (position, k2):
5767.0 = 21.6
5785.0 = 21.2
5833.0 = 22.2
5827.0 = 22.6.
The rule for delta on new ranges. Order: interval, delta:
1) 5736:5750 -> 1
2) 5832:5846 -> 5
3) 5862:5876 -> 0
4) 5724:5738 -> 0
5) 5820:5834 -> 5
